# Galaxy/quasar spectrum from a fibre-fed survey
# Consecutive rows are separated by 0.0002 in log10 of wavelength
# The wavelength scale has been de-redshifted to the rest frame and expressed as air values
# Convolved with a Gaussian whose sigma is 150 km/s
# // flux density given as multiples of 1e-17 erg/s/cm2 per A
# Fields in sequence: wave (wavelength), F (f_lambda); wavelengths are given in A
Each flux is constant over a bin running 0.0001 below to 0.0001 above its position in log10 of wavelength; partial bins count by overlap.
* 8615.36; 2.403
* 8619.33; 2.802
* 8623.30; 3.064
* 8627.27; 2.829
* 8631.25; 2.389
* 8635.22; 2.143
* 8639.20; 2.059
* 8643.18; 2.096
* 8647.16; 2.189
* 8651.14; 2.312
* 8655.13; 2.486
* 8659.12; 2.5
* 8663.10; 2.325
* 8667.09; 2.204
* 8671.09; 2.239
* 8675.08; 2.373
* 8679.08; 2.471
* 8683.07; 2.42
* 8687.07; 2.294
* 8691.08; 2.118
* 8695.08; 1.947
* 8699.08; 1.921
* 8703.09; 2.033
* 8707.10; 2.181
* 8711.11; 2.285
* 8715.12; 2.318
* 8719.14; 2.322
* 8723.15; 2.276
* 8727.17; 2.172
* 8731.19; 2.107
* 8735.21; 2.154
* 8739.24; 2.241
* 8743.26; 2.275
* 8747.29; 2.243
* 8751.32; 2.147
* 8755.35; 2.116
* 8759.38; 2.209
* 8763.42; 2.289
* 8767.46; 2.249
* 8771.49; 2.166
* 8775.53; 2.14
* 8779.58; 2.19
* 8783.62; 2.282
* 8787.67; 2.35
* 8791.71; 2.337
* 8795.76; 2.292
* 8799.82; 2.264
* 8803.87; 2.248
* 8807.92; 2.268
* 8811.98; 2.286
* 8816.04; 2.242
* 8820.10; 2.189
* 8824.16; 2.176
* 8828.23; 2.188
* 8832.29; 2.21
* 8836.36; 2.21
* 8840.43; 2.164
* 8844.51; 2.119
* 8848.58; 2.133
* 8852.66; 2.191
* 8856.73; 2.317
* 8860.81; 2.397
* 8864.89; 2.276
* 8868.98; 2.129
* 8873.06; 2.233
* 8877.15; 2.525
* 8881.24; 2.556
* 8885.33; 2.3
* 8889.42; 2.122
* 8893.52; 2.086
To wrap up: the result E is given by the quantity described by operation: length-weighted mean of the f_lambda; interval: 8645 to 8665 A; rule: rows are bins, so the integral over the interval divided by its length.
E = 2.361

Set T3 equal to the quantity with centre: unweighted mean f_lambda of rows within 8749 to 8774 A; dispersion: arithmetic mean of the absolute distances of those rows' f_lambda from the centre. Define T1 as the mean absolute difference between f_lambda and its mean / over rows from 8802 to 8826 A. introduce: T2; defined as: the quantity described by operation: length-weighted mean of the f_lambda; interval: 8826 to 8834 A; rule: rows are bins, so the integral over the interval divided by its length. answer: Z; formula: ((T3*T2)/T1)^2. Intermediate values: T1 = 0.03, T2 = 2.20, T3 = 0.05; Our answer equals 11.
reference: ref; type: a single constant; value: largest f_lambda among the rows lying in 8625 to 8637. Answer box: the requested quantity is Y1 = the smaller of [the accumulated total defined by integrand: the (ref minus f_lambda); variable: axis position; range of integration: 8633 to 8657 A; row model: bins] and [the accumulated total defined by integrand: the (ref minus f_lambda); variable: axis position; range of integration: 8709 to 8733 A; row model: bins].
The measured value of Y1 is 14.0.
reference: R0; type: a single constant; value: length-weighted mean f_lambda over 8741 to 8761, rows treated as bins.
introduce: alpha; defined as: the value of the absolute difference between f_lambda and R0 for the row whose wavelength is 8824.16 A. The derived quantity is 0.023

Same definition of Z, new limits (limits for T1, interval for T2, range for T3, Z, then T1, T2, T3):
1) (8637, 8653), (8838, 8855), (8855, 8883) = 10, 0.09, 2.16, 0.12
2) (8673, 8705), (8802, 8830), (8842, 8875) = 1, 0.19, 2.23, 0.08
